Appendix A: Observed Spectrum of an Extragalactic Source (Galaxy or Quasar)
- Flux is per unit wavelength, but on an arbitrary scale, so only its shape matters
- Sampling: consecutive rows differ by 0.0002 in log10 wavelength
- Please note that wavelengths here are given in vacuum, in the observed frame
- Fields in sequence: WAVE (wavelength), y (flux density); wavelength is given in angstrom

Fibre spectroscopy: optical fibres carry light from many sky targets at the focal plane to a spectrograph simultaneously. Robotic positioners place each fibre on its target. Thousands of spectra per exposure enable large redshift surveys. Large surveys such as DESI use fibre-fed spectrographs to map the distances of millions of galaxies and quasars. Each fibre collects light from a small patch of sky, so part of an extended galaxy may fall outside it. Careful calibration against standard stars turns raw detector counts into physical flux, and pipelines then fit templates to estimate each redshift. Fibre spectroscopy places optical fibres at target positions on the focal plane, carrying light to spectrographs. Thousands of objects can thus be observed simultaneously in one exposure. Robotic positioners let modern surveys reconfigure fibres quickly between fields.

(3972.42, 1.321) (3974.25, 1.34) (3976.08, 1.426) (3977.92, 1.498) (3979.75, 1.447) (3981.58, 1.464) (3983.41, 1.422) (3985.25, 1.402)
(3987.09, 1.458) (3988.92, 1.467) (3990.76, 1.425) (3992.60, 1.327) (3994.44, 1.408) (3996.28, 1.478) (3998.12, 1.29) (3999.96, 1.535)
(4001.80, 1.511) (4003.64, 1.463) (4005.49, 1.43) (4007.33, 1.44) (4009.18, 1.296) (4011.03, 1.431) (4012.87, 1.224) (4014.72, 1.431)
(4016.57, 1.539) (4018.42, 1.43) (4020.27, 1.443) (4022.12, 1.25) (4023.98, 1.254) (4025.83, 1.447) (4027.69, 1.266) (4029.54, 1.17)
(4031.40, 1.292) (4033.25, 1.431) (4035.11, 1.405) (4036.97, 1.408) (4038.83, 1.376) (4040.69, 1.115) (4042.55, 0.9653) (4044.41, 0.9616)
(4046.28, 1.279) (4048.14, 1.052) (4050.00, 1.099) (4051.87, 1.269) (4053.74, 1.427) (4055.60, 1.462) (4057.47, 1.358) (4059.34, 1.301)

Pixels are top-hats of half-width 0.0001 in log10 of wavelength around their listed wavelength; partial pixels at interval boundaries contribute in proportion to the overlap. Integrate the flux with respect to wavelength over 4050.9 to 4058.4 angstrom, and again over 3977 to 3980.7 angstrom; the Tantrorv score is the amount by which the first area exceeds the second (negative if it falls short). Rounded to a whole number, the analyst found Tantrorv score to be 5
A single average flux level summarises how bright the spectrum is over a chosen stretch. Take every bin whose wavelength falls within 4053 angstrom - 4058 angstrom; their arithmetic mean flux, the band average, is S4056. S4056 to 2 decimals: 1.42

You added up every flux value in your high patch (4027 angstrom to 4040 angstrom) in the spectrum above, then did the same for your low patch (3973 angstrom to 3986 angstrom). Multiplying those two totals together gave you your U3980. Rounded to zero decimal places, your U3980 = 93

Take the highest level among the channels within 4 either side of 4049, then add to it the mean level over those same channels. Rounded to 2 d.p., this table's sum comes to 2.45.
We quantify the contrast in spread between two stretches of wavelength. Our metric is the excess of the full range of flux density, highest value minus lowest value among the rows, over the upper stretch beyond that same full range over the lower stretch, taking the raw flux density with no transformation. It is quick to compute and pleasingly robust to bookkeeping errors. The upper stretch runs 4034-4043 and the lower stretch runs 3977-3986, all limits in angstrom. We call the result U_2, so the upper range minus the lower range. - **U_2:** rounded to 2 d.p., 0.35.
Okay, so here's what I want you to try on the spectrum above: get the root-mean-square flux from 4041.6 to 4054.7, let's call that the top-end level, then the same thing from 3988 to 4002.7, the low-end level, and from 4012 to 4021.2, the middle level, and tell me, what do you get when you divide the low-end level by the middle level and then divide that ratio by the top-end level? 0.87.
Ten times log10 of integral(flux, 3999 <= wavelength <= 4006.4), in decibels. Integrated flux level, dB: 10.4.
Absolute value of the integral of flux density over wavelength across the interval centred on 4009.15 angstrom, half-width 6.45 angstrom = 17.9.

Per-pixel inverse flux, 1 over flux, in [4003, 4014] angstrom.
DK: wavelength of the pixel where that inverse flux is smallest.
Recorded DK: 4003.64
